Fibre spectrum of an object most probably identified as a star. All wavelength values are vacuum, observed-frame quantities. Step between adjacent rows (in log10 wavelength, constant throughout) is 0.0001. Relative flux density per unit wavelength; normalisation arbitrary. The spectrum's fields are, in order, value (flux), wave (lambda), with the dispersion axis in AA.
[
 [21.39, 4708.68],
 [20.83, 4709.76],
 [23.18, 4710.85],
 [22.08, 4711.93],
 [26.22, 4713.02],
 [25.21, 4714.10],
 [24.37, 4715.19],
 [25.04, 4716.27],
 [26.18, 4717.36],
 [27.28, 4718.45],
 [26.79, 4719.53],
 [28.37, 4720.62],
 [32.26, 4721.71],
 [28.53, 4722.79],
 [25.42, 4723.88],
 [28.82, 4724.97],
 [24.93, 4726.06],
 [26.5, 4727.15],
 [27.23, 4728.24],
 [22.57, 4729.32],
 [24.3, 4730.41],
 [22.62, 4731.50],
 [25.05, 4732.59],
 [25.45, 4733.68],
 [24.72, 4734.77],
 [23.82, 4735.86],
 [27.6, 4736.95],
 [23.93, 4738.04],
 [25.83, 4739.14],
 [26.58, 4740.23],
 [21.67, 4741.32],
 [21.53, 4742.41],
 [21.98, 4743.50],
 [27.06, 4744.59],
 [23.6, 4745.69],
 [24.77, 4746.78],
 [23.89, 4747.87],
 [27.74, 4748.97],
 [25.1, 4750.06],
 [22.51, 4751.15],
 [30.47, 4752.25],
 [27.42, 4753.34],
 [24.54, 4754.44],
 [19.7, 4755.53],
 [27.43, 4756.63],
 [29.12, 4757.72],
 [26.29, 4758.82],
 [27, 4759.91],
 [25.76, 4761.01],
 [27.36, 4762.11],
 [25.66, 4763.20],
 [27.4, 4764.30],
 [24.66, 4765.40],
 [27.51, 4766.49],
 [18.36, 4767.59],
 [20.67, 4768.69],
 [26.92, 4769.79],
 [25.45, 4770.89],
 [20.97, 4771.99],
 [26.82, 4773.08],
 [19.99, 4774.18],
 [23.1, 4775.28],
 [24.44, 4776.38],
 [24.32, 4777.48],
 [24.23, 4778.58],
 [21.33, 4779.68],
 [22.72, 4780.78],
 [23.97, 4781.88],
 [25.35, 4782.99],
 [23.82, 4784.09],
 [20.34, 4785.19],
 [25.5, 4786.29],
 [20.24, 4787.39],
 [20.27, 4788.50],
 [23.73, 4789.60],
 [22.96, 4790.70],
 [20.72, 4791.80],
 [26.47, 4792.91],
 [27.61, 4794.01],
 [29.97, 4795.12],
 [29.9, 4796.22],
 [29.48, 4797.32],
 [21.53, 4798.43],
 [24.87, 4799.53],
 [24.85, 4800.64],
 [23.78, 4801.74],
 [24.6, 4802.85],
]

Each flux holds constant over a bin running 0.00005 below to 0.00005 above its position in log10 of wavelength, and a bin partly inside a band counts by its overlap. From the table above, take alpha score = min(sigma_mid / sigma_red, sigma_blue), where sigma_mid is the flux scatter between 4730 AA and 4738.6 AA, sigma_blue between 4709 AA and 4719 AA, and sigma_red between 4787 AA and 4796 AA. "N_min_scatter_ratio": 0.4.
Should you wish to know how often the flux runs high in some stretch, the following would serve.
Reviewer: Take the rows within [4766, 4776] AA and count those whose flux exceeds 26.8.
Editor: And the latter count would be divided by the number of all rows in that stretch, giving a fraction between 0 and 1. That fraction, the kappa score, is 0.33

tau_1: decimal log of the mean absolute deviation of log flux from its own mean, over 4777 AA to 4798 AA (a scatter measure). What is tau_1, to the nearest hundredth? -1.36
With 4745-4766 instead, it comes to -1.49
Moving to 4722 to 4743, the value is -1.54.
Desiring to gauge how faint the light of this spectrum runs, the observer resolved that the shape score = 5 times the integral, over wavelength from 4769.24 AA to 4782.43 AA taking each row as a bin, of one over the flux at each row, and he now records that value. 2.81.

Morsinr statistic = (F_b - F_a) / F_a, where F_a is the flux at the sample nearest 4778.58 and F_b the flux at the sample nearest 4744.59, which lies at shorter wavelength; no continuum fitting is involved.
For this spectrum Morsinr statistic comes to 0.12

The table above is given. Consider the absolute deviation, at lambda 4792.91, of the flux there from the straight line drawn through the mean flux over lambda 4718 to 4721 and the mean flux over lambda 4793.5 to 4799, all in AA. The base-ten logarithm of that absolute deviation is 0.1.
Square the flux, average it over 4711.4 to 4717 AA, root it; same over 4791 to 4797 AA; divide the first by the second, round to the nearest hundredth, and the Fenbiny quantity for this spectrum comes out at 0.91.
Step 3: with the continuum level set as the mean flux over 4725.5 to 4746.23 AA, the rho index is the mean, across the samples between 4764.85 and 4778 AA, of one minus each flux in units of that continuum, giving 0.04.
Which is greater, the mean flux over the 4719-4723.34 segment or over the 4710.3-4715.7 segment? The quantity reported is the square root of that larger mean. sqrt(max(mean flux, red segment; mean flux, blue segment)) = 5.38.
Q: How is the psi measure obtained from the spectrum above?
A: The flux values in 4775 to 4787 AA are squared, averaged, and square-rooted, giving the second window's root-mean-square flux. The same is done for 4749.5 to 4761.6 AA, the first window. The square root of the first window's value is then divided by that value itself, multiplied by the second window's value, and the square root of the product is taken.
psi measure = 2.15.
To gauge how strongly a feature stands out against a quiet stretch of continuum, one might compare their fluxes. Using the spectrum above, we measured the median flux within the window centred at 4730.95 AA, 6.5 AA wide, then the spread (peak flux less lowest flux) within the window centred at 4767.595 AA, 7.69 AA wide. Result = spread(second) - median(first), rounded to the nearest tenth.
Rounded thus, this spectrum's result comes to -15.5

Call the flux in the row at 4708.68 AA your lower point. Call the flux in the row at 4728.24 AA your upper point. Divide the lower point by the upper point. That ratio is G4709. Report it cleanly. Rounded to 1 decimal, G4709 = 0.8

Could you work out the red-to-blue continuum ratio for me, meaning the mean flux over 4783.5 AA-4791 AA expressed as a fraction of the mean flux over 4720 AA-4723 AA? 0.75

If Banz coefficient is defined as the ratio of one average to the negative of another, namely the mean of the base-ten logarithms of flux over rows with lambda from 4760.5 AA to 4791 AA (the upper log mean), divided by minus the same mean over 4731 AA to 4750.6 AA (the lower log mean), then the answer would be -0.99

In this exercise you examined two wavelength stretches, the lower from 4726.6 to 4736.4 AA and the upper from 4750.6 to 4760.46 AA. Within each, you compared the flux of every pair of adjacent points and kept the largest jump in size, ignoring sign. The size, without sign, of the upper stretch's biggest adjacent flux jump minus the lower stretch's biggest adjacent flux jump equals 3.30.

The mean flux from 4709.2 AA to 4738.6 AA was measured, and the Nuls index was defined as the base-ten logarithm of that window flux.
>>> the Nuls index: 1.41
